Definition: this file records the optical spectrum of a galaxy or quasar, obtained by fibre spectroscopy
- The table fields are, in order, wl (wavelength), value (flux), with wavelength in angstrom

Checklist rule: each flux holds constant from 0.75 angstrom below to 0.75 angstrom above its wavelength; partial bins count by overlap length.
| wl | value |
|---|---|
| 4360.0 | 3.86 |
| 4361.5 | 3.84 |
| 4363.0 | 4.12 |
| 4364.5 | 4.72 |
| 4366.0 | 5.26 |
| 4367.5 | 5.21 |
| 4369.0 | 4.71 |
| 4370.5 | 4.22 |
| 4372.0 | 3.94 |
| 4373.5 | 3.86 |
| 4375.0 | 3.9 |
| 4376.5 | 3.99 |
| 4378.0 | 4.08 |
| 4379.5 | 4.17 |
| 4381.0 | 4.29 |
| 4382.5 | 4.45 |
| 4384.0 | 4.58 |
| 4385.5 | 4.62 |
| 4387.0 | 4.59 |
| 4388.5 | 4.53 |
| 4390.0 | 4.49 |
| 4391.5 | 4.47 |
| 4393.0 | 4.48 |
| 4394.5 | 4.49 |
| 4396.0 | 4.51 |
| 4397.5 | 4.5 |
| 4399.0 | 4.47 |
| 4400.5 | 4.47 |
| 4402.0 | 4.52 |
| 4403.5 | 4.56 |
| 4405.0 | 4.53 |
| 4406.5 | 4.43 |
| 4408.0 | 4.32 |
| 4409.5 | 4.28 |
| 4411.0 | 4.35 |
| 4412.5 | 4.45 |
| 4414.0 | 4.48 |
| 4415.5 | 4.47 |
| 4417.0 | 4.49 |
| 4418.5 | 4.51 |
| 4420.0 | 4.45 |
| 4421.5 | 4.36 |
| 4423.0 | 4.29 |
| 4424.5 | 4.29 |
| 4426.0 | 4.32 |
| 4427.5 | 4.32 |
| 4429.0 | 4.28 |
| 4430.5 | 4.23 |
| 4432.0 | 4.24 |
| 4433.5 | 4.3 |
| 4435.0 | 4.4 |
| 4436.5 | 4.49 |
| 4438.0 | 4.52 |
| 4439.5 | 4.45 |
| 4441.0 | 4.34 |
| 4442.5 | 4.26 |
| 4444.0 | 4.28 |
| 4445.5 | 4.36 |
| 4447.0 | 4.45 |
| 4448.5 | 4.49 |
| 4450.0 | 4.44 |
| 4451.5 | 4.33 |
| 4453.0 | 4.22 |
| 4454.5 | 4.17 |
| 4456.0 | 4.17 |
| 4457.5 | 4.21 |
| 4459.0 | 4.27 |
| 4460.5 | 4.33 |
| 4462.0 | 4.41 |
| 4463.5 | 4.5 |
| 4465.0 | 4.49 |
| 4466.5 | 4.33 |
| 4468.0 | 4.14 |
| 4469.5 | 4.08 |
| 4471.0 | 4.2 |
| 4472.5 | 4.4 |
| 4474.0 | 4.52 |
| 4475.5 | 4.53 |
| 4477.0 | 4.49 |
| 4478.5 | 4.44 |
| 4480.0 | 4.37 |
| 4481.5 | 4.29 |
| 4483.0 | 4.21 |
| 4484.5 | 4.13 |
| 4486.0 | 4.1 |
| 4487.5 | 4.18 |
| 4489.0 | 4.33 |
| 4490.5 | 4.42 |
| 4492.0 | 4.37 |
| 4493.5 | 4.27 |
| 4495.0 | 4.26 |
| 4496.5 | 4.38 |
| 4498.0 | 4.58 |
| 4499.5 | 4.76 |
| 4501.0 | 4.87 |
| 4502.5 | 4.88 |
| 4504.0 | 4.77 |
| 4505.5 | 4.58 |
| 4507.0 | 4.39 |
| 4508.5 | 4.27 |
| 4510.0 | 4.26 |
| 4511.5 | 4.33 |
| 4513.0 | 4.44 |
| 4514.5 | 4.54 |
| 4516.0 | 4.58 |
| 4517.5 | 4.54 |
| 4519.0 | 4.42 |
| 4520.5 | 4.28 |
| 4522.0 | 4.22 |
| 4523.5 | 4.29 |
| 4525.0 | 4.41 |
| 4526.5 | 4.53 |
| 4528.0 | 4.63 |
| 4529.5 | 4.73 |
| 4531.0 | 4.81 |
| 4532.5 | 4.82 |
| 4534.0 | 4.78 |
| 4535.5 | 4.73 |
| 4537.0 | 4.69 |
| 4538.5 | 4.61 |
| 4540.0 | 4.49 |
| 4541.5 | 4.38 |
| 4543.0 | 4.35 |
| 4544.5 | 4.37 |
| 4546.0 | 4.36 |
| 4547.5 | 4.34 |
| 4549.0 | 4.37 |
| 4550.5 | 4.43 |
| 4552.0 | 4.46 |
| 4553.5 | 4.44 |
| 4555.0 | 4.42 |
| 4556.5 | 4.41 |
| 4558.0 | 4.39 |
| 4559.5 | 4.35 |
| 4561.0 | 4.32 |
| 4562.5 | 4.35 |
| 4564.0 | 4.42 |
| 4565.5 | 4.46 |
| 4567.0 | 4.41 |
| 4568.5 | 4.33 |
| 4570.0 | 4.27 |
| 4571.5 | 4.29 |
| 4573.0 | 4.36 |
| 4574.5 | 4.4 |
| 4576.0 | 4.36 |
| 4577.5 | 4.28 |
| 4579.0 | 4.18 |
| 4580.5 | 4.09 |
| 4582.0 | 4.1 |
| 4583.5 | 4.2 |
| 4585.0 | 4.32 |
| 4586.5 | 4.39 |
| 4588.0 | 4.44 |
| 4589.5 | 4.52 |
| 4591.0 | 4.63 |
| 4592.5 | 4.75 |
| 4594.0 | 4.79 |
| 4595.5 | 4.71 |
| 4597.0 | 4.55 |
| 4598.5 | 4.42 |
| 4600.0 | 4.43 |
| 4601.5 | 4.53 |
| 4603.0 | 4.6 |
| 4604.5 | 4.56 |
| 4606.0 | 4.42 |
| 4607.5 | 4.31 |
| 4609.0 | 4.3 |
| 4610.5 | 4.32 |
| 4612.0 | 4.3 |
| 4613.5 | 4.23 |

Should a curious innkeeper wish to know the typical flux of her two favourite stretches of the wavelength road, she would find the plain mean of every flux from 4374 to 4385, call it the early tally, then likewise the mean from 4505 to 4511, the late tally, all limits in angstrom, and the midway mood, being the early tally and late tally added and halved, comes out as 4.29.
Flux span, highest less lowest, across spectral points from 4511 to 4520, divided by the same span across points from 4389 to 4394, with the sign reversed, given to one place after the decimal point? -12.5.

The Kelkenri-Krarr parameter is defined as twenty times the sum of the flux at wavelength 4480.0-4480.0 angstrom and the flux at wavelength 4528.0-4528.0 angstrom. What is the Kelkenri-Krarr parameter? 180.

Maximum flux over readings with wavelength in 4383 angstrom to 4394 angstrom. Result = 4.62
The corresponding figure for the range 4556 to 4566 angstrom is 4.46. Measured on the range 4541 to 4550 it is 4.38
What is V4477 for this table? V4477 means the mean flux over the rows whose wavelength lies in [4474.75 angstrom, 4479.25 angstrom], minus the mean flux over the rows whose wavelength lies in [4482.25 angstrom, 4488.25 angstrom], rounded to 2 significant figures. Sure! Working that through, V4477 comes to 0.33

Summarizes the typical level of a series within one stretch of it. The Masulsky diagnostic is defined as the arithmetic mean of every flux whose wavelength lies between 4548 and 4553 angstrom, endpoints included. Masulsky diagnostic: 4.42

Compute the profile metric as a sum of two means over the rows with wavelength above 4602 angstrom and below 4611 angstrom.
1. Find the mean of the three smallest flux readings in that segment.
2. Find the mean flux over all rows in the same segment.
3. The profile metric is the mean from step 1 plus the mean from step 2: 8.73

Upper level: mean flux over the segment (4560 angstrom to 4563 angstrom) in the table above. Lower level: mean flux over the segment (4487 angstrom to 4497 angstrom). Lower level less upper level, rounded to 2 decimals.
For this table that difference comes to -0.02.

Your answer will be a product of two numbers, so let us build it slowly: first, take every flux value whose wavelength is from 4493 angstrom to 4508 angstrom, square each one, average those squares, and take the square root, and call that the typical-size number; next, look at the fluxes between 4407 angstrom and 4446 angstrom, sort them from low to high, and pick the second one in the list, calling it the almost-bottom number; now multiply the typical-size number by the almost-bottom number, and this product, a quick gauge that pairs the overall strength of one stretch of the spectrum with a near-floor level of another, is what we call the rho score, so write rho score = 19.4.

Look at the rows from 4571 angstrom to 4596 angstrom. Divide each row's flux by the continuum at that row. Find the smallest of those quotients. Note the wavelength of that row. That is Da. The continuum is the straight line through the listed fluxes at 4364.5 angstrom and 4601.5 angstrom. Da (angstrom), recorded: 4580.5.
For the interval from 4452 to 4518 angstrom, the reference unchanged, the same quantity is 4469.5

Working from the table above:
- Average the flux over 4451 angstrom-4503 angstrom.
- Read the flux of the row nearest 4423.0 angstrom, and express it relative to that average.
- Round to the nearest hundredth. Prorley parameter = 0.98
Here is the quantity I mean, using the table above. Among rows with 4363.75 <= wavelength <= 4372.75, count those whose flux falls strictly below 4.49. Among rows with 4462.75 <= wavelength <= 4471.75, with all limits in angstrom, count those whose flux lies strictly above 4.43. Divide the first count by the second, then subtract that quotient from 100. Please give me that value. 99.0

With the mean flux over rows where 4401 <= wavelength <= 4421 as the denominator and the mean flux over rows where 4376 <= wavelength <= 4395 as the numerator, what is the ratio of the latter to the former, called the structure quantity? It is 0.99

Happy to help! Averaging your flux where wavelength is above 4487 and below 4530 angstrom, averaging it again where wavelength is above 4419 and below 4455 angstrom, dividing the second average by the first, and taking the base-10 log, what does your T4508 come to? -0.012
